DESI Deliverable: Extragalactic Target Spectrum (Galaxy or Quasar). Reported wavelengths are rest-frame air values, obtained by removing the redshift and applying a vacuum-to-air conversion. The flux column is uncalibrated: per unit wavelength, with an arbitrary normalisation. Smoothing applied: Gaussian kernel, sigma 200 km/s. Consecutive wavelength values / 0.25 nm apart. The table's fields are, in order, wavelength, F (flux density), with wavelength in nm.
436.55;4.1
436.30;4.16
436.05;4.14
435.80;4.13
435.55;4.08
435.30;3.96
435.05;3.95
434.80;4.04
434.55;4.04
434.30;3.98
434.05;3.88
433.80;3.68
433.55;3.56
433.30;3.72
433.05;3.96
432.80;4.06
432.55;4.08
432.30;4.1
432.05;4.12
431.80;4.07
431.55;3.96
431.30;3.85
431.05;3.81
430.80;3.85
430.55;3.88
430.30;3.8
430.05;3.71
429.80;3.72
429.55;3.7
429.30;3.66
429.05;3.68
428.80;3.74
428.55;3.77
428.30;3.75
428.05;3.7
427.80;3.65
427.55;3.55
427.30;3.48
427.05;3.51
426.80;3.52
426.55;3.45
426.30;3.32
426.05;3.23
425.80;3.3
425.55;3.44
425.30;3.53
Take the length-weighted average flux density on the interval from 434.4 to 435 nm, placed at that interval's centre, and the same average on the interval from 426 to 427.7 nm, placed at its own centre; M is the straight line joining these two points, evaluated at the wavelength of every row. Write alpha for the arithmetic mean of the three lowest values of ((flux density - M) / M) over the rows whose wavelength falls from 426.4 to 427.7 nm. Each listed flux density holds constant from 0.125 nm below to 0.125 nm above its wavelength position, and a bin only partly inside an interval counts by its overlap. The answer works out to 0.01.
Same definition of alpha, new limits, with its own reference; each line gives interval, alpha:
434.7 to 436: -0.02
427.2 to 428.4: 0.02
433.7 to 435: -0.03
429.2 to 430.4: 0.01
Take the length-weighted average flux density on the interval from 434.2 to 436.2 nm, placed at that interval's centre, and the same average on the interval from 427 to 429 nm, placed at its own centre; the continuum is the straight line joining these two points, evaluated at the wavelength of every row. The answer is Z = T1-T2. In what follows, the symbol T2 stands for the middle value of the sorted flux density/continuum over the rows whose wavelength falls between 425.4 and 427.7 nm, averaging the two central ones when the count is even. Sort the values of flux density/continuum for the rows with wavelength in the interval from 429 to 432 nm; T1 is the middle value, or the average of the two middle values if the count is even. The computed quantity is 0.04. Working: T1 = 1.00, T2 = 0.97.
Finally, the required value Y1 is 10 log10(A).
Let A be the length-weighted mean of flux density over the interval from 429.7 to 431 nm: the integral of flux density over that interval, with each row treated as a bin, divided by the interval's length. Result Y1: 5.79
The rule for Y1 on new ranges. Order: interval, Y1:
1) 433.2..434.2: 5.70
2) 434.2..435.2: 6.02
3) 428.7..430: 5.68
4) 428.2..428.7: 5.75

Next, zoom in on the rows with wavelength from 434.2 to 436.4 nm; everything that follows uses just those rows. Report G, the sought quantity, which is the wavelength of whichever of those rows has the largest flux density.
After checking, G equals 436.30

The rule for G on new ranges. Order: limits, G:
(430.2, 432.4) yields 432.05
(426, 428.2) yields 428.05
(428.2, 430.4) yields 430.30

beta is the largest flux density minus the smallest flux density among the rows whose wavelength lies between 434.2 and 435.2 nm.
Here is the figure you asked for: 0.09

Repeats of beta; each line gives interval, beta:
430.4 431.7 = 0.15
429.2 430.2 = 0.06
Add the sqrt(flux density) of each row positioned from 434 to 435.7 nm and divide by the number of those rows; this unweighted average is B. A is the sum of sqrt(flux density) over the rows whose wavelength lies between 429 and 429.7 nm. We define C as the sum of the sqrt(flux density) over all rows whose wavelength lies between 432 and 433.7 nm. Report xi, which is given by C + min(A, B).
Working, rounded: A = 5.8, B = 2.00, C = 14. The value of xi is 16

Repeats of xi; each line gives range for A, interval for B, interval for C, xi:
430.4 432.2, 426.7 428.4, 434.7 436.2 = 14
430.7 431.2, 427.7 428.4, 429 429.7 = 8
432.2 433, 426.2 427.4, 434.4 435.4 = 10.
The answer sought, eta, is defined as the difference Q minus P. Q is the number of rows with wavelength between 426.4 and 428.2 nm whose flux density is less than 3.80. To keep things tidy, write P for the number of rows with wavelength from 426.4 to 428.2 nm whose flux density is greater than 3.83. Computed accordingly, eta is 7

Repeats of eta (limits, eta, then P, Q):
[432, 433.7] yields -3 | 5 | 2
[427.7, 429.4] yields 7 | 0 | 7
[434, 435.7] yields -7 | 7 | 0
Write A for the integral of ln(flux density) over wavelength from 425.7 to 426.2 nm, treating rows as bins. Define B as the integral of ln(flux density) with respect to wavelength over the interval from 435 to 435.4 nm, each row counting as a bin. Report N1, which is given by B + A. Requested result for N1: 1.14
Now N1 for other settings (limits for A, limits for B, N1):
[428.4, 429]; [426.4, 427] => 1.54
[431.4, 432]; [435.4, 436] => 1.68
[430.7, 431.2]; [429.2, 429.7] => 1.32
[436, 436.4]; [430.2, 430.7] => 1.24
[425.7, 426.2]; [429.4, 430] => 1.38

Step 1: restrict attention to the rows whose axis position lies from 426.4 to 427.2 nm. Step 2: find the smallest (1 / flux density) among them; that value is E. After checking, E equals 0.28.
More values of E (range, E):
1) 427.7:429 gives 0.27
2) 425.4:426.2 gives 0.29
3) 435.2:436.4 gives 0.24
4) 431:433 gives 0.24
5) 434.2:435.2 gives 0.25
